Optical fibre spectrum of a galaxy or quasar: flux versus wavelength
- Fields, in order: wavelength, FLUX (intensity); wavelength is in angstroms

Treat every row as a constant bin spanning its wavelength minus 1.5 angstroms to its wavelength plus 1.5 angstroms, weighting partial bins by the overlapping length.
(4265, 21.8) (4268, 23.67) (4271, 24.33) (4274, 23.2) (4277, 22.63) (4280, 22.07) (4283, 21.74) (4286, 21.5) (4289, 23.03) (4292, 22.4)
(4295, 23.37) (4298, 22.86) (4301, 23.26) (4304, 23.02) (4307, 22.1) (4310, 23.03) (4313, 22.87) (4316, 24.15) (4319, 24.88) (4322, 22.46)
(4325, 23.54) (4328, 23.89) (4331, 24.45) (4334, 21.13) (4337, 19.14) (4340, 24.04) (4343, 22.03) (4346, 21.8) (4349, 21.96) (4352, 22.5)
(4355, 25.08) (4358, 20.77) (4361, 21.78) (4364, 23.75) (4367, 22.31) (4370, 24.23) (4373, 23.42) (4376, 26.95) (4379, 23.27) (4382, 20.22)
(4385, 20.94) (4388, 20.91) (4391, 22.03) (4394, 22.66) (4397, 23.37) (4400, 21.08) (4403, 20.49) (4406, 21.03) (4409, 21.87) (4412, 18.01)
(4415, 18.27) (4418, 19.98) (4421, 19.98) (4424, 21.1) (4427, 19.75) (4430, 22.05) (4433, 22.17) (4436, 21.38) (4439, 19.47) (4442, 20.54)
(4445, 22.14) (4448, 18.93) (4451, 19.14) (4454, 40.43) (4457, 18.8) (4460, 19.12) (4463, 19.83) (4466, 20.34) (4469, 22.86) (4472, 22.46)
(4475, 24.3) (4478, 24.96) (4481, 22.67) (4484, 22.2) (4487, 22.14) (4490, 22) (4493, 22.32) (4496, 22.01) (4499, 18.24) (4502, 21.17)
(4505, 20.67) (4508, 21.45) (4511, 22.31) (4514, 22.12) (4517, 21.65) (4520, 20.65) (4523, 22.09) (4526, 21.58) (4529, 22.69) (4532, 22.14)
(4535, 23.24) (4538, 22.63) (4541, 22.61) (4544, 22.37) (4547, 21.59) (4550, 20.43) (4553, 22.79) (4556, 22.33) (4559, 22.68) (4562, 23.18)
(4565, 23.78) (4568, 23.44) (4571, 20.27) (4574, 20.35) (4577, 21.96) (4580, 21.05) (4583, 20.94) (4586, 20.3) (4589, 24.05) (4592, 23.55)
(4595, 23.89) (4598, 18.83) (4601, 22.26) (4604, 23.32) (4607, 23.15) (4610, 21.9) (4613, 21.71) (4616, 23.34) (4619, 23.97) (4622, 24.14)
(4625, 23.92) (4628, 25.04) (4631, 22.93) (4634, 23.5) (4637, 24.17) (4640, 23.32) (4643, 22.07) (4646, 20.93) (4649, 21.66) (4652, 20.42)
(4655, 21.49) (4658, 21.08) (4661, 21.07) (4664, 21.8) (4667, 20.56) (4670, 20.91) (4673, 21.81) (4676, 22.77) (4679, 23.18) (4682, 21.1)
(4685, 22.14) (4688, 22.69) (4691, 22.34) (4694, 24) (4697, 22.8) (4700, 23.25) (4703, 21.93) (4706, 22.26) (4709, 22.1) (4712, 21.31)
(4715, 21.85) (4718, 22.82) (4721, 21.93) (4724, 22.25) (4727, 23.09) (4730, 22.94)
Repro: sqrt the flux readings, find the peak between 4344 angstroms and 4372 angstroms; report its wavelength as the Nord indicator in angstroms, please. 4355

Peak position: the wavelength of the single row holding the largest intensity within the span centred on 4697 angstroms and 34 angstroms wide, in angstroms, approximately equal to 4694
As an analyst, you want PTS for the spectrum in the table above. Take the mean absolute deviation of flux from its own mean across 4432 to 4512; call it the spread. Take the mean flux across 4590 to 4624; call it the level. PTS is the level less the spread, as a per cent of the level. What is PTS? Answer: 91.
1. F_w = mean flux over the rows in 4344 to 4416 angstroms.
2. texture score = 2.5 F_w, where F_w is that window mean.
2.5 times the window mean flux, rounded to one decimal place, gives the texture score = 55.1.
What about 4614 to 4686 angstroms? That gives 56.0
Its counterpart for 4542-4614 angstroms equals 55.2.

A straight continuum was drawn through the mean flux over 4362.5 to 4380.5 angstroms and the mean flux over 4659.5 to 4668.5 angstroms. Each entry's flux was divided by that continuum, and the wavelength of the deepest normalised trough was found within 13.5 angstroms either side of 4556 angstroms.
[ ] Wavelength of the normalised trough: 4550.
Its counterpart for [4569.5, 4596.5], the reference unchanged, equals 4571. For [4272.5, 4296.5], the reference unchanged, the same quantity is 4286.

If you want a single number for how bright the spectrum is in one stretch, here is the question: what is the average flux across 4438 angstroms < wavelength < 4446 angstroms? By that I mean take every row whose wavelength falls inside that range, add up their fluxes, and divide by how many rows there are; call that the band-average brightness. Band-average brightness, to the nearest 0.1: 20.7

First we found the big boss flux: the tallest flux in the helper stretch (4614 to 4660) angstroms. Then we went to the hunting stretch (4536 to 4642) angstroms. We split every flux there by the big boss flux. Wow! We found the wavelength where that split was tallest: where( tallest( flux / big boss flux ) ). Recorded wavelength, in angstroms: 4628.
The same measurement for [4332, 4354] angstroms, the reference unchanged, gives 4340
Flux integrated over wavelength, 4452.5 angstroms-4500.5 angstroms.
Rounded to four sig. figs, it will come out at 1094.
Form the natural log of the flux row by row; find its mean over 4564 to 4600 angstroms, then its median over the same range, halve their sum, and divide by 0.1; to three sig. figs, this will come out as 30.7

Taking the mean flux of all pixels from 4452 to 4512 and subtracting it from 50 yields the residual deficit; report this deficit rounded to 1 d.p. 27.5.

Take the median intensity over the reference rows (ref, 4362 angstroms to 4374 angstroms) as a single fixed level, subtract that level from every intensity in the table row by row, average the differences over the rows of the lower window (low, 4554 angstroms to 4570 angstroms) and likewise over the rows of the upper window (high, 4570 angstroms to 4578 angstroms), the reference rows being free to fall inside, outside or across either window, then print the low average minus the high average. 2.2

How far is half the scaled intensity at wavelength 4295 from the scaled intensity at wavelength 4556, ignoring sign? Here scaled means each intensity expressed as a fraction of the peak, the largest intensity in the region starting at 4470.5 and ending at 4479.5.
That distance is 0.426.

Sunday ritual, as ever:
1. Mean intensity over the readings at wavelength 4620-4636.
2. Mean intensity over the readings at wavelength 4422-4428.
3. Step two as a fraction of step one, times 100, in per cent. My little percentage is 85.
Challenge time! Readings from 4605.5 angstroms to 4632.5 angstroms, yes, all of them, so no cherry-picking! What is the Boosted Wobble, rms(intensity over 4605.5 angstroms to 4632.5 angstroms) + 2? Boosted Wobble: 25.4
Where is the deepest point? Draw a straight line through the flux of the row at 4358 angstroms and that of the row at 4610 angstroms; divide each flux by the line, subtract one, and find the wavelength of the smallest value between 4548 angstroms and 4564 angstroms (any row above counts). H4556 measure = 4550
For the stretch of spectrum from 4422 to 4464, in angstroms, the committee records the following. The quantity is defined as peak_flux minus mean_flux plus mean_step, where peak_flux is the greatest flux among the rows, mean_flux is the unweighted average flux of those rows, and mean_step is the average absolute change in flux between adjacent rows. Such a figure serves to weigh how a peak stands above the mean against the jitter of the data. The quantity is 23.0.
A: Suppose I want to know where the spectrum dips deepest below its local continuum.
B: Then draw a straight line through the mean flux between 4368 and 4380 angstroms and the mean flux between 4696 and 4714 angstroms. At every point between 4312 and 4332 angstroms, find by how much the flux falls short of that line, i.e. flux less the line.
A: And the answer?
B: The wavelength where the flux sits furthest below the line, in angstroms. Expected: 4322 angstroms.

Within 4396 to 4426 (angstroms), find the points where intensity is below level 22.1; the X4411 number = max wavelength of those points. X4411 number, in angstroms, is 4424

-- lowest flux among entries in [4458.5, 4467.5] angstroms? 19.12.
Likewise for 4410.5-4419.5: 18.01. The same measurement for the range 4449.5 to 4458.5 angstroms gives 18.8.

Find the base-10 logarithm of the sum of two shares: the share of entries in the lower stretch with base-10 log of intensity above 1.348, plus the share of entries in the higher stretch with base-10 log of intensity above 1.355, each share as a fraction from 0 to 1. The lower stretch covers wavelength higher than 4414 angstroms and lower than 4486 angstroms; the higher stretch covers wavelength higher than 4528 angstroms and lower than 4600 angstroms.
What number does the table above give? -0.18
